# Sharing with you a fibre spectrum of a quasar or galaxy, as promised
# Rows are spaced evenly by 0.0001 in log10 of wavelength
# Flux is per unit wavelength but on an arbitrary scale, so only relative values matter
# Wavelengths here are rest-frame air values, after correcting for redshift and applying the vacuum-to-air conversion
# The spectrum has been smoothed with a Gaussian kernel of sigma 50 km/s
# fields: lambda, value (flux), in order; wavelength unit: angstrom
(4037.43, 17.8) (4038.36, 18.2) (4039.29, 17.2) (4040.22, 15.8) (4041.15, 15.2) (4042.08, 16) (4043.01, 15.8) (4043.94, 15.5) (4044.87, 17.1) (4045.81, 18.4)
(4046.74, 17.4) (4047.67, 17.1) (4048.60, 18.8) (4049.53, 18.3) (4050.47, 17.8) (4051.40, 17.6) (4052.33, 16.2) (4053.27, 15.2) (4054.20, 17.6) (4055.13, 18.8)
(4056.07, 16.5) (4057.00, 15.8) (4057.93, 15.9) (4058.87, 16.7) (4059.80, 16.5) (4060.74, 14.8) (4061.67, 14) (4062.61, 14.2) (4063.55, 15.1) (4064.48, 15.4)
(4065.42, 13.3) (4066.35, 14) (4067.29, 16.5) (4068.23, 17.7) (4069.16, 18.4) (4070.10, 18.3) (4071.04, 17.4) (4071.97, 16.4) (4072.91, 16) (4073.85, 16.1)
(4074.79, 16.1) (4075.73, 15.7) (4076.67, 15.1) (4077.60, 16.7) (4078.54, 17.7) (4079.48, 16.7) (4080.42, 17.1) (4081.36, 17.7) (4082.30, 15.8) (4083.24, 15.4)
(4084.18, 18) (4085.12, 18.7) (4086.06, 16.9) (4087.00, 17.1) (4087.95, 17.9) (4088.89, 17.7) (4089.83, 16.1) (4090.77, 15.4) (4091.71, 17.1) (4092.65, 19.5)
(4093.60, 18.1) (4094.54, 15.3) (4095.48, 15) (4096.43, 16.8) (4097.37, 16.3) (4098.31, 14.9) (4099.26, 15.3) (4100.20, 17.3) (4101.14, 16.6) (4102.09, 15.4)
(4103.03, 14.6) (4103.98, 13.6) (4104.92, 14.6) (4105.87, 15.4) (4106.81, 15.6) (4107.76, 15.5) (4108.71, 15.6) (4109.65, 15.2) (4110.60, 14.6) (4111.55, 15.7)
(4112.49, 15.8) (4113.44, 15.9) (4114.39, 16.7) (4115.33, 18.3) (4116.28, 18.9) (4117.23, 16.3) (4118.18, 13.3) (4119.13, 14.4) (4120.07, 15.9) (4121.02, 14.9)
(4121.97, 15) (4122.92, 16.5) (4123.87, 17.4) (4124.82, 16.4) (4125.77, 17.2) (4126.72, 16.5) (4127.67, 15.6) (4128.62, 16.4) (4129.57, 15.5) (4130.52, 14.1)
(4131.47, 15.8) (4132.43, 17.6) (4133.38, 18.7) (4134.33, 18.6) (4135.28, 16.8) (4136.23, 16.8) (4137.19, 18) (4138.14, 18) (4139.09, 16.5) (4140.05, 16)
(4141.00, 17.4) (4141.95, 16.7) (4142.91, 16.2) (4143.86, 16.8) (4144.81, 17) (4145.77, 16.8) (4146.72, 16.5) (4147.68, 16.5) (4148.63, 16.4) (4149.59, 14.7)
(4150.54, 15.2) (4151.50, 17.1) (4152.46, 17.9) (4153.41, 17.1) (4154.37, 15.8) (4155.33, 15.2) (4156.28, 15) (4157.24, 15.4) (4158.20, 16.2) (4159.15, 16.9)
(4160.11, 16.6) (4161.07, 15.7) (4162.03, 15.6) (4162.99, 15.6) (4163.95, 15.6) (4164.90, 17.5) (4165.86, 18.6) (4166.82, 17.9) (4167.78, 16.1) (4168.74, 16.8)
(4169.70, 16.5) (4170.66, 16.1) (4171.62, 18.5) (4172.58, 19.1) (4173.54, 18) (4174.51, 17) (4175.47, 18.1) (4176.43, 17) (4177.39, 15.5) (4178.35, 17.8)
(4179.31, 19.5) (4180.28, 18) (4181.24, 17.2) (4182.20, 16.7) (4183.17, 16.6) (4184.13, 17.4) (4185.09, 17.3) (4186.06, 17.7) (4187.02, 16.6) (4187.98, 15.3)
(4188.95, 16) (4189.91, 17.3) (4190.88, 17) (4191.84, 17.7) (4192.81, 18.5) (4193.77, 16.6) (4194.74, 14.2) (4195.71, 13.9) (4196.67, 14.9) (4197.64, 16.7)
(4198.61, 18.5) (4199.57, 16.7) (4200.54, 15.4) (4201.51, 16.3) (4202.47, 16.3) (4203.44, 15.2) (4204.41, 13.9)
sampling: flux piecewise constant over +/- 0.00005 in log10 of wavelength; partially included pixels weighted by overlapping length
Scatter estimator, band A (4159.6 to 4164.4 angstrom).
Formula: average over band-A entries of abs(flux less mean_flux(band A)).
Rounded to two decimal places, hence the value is 0.31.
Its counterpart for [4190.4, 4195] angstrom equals 1.12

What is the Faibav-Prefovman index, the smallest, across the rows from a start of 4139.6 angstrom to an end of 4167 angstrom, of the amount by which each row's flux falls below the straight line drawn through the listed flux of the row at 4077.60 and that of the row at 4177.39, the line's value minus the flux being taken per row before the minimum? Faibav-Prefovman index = -3.0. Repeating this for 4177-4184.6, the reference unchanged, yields -4.0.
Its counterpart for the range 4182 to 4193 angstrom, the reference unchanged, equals -3.2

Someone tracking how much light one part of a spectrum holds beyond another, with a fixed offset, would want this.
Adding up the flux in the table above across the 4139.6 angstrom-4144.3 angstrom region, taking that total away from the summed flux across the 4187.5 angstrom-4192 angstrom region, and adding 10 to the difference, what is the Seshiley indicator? 10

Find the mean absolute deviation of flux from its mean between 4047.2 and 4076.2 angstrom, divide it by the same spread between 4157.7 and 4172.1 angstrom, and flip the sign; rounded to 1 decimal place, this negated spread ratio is -1.4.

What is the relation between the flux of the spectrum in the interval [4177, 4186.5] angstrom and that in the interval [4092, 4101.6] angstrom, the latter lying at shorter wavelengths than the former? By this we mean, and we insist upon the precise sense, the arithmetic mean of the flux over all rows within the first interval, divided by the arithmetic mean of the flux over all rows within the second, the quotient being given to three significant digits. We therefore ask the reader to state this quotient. 1.05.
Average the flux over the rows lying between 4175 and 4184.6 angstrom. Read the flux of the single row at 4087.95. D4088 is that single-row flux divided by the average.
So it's 1.03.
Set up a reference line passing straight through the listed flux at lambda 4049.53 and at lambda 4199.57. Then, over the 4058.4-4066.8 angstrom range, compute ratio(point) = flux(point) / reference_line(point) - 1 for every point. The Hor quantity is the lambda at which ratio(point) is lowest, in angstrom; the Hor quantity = 4065.42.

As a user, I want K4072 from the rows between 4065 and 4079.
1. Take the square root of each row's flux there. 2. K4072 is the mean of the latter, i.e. 4.04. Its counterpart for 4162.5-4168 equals 4.11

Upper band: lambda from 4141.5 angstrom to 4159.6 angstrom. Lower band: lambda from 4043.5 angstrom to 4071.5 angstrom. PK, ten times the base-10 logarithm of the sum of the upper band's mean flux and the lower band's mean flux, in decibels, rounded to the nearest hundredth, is 15.16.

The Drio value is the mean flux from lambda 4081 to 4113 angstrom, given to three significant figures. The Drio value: 16.2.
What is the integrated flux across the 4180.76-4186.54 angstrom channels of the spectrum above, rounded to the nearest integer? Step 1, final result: 99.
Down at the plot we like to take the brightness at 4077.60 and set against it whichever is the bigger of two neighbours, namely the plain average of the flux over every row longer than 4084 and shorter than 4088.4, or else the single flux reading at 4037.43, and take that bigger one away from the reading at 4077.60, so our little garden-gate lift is -1.1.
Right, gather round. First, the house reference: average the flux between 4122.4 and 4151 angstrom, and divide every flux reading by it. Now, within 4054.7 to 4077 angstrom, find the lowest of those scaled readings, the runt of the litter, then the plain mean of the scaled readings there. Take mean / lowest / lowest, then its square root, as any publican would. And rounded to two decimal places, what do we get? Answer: 1.23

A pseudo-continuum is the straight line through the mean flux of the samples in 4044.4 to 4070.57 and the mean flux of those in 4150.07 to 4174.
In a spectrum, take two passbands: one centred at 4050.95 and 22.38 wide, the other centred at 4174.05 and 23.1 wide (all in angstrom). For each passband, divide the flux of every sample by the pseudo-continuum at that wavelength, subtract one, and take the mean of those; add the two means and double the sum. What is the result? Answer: 0.08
